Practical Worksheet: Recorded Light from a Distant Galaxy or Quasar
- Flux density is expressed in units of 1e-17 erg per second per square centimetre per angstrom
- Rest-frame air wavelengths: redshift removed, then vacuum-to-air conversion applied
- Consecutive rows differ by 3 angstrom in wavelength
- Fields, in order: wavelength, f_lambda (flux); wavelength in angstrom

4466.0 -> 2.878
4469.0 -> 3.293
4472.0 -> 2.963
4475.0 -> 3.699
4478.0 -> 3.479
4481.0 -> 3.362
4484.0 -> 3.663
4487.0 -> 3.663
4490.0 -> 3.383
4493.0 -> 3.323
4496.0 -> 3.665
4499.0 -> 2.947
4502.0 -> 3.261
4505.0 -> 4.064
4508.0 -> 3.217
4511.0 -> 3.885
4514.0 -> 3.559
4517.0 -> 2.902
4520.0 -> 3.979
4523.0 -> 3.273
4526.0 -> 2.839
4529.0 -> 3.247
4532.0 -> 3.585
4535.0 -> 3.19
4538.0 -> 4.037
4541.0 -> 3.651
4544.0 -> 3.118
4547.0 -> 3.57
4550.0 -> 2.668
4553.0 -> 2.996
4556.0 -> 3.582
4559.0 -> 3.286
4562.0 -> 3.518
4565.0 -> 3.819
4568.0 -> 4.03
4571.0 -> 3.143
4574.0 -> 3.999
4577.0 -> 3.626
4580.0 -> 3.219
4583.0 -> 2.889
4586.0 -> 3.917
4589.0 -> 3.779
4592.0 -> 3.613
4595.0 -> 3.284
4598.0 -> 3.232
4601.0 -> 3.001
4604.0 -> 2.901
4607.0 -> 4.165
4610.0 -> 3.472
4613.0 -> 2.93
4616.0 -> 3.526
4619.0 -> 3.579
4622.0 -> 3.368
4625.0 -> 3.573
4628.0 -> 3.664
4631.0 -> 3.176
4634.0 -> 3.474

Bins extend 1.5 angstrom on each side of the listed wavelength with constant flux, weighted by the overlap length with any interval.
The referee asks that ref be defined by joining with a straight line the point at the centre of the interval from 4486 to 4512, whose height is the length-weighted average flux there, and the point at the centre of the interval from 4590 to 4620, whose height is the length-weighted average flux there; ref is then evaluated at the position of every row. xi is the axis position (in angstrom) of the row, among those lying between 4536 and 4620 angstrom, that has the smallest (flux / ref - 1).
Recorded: 4550.0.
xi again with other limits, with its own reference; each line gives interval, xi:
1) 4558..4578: 4571.0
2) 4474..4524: 4517.0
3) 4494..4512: 4499.0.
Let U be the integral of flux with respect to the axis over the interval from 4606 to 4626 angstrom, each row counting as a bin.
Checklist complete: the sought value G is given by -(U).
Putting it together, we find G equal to -70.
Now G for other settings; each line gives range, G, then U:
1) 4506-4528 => -75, 75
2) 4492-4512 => -69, 69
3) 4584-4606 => -75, 75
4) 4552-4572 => -70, 70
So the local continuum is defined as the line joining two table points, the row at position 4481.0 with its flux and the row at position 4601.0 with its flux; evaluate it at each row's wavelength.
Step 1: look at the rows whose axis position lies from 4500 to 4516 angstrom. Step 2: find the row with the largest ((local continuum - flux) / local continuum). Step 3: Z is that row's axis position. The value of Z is 4508.0 angstrom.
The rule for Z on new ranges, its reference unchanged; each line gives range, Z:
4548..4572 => 4550.0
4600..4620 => 4604.0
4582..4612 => 4583.0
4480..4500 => 4499.0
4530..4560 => 4550.0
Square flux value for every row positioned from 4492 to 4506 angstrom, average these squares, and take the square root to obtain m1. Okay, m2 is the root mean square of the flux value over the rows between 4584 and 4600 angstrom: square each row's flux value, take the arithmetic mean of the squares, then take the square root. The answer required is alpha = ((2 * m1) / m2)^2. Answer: 3.77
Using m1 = 3.47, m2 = 3.58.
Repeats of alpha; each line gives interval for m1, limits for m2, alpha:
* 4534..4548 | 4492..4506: 4.13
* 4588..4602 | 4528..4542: 3.64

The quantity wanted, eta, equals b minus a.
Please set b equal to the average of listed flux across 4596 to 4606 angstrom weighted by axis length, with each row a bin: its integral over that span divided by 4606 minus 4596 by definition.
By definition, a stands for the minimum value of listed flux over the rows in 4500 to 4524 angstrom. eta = 0.2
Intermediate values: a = 2.902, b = 3.1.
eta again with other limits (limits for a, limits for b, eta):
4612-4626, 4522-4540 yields 0.4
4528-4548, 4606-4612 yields 0.6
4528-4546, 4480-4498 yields 0.4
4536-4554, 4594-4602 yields 0.5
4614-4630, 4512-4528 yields 0.0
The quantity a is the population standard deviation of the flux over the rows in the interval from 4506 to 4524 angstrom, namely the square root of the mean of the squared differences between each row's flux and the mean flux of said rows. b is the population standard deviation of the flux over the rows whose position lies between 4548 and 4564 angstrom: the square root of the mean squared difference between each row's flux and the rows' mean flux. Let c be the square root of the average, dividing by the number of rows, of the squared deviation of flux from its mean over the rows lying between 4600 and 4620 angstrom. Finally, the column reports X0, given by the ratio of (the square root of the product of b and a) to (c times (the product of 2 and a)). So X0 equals 1.12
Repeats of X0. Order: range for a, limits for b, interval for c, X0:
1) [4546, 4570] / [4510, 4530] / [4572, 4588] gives 1.19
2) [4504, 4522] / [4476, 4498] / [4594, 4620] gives 0.77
